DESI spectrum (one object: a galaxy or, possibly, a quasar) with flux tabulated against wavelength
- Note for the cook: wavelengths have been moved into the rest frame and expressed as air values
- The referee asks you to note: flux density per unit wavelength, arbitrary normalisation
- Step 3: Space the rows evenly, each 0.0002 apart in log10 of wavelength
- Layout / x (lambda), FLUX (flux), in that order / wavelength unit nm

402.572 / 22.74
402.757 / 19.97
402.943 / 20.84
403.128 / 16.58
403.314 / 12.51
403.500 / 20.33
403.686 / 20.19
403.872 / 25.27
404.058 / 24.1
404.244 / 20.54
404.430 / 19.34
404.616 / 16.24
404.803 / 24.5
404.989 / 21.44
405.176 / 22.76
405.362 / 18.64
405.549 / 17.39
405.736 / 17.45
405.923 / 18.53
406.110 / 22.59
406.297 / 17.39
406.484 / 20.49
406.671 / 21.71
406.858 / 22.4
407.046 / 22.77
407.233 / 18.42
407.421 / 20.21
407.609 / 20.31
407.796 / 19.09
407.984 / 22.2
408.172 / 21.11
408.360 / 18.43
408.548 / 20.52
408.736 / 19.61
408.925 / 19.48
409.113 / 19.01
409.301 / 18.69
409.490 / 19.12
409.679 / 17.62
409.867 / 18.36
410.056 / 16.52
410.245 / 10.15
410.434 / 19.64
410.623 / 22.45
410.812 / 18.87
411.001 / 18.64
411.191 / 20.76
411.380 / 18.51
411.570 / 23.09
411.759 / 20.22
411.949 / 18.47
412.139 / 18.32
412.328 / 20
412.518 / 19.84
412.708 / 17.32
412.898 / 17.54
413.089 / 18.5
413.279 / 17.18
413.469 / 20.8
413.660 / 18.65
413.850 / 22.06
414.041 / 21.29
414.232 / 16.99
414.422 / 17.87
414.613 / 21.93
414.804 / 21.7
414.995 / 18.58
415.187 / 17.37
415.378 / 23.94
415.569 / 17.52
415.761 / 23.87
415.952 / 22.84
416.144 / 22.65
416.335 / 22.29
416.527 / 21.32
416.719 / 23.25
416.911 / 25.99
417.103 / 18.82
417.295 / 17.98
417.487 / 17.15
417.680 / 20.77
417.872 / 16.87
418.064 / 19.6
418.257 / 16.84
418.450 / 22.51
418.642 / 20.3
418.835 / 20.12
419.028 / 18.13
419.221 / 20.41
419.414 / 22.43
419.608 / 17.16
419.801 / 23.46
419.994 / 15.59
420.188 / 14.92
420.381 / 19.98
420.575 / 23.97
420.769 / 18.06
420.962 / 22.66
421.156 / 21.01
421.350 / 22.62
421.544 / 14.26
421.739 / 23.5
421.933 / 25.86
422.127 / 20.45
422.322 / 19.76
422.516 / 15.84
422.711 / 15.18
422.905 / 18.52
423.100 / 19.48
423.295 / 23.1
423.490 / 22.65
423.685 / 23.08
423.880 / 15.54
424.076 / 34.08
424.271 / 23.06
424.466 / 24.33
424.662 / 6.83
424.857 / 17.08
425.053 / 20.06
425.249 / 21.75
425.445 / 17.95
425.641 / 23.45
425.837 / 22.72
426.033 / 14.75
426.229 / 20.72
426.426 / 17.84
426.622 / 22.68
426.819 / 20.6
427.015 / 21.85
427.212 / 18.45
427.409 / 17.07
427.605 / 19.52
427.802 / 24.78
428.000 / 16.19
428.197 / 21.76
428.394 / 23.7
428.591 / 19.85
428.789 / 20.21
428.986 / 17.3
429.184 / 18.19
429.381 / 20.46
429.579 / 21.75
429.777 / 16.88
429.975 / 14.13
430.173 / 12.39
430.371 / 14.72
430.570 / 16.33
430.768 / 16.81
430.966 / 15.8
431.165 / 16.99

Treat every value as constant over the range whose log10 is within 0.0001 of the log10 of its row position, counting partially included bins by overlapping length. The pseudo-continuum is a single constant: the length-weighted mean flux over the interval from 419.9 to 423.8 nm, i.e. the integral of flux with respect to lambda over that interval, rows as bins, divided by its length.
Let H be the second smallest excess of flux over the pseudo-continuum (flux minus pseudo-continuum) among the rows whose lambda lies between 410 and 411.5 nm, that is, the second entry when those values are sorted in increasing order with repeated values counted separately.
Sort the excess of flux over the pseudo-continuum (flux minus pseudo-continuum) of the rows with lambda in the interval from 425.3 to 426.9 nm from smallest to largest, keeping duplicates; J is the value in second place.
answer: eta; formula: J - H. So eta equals 1.3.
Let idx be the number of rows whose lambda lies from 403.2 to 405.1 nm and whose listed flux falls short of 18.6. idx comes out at 2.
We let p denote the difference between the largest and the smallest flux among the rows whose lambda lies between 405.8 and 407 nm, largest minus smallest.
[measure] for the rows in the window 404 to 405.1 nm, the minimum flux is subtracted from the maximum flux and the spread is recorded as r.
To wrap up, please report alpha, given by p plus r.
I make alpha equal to 13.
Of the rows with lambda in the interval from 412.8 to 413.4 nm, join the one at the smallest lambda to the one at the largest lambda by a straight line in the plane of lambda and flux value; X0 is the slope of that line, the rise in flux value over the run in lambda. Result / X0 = -0.9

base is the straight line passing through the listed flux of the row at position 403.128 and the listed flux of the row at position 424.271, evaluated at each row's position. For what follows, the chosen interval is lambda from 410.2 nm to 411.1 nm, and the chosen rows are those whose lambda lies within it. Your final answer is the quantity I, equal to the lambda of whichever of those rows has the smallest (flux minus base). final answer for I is 410.245 nm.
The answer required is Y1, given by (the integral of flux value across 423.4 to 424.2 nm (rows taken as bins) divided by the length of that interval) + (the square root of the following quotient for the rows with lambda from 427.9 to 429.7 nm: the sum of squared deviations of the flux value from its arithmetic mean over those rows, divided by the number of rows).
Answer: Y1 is 26.1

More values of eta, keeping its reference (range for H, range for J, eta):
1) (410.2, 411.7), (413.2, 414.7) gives -1.3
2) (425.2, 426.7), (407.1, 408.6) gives 0.6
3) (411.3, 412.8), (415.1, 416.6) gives -0.8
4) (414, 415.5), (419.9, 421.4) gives -1.8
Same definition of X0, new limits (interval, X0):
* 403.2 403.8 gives 20.6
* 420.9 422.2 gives -1.9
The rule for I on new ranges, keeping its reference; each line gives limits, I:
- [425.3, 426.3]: 426.033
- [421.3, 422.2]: 421.544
